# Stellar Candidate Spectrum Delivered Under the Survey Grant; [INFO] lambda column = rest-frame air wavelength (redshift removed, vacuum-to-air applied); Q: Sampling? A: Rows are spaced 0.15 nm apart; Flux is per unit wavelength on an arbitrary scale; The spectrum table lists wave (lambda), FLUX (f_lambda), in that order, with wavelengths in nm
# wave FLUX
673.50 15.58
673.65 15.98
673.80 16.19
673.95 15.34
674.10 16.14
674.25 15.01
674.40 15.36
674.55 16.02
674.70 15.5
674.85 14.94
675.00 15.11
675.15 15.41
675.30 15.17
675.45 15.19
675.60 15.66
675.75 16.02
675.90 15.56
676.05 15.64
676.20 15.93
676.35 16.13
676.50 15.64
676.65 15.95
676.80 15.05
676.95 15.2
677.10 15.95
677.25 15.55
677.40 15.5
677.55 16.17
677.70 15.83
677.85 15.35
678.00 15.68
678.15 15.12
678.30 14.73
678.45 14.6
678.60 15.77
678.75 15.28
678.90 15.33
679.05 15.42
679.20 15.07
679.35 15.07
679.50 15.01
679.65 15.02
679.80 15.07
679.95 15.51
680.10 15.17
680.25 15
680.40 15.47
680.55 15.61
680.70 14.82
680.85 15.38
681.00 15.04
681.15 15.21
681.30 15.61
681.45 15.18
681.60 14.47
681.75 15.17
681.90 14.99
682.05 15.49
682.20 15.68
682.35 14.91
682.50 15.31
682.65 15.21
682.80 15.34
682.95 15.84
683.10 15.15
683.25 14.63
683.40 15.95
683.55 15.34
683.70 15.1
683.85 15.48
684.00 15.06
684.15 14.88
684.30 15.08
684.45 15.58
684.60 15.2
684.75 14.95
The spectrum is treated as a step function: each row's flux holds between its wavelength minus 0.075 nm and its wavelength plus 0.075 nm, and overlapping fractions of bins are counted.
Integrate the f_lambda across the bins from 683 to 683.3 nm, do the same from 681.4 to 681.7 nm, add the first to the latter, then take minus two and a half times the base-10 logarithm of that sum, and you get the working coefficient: -2.38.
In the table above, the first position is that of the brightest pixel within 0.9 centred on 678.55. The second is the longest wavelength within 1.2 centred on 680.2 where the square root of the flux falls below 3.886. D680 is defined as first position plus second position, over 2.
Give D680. 679.65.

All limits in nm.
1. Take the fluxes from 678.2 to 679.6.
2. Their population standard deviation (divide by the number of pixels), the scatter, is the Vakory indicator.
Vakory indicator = 0.34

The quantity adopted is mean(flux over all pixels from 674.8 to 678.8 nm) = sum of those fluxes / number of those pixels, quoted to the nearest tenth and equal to 15.5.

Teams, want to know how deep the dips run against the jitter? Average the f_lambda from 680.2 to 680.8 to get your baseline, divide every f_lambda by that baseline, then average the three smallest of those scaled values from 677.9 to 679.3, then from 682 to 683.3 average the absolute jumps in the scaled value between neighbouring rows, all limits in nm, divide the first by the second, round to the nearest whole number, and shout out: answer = 36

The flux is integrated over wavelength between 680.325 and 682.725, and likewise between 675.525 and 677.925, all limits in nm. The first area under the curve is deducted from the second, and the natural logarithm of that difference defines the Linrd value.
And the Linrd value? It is 0.13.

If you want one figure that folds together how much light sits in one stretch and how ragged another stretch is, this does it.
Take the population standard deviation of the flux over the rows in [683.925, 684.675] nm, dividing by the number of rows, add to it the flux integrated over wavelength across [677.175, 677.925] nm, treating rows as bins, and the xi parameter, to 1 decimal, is 12.0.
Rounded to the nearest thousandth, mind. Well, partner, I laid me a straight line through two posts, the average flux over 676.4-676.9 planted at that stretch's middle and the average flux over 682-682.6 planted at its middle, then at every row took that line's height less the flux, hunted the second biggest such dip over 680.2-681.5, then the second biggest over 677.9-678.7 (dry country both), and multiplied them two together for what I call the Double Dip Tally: 0.318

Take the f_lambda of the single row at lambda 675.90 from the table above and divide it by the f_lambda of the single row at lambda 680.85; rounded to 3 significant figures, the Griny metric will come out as 1.01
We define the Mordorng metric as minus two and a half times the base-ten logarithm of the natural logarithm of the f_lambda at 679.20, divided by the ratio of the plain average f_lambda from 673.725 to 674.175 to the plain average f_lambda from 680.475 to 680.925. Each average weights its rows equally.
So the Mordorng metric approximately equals -1.04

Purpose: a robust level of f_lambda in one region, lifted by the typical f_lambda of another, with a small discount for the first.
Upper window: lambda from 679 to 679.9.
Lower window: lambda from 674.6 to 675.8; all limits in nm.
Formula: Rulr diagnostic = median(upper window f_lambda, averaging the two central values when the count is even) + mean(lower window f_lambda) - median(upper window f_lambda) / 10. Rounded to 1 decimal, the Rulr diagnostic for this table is 28.9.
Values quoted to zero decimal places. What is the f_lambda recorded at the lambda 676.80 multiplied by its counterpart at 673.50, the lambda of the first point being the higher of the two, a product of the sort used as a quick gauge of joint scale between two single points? 234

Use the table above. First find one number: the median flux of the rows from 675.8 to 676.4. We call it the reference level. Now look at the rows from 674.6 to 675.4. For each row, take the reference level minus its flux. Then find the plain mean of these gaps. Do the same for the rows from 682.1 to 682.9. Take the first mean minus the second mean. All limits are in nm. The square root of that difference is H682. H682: 0.25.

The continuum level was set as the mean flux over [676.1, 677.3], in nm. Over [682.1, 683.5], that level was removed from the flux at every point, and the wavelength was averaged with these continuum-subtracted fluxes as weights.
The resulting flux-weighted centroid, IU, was 682.77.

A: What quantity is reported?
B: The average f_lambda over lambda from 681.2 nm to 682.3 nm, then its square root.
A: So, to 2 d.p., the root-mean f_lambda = 3.90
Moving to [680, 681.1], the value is 3.90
